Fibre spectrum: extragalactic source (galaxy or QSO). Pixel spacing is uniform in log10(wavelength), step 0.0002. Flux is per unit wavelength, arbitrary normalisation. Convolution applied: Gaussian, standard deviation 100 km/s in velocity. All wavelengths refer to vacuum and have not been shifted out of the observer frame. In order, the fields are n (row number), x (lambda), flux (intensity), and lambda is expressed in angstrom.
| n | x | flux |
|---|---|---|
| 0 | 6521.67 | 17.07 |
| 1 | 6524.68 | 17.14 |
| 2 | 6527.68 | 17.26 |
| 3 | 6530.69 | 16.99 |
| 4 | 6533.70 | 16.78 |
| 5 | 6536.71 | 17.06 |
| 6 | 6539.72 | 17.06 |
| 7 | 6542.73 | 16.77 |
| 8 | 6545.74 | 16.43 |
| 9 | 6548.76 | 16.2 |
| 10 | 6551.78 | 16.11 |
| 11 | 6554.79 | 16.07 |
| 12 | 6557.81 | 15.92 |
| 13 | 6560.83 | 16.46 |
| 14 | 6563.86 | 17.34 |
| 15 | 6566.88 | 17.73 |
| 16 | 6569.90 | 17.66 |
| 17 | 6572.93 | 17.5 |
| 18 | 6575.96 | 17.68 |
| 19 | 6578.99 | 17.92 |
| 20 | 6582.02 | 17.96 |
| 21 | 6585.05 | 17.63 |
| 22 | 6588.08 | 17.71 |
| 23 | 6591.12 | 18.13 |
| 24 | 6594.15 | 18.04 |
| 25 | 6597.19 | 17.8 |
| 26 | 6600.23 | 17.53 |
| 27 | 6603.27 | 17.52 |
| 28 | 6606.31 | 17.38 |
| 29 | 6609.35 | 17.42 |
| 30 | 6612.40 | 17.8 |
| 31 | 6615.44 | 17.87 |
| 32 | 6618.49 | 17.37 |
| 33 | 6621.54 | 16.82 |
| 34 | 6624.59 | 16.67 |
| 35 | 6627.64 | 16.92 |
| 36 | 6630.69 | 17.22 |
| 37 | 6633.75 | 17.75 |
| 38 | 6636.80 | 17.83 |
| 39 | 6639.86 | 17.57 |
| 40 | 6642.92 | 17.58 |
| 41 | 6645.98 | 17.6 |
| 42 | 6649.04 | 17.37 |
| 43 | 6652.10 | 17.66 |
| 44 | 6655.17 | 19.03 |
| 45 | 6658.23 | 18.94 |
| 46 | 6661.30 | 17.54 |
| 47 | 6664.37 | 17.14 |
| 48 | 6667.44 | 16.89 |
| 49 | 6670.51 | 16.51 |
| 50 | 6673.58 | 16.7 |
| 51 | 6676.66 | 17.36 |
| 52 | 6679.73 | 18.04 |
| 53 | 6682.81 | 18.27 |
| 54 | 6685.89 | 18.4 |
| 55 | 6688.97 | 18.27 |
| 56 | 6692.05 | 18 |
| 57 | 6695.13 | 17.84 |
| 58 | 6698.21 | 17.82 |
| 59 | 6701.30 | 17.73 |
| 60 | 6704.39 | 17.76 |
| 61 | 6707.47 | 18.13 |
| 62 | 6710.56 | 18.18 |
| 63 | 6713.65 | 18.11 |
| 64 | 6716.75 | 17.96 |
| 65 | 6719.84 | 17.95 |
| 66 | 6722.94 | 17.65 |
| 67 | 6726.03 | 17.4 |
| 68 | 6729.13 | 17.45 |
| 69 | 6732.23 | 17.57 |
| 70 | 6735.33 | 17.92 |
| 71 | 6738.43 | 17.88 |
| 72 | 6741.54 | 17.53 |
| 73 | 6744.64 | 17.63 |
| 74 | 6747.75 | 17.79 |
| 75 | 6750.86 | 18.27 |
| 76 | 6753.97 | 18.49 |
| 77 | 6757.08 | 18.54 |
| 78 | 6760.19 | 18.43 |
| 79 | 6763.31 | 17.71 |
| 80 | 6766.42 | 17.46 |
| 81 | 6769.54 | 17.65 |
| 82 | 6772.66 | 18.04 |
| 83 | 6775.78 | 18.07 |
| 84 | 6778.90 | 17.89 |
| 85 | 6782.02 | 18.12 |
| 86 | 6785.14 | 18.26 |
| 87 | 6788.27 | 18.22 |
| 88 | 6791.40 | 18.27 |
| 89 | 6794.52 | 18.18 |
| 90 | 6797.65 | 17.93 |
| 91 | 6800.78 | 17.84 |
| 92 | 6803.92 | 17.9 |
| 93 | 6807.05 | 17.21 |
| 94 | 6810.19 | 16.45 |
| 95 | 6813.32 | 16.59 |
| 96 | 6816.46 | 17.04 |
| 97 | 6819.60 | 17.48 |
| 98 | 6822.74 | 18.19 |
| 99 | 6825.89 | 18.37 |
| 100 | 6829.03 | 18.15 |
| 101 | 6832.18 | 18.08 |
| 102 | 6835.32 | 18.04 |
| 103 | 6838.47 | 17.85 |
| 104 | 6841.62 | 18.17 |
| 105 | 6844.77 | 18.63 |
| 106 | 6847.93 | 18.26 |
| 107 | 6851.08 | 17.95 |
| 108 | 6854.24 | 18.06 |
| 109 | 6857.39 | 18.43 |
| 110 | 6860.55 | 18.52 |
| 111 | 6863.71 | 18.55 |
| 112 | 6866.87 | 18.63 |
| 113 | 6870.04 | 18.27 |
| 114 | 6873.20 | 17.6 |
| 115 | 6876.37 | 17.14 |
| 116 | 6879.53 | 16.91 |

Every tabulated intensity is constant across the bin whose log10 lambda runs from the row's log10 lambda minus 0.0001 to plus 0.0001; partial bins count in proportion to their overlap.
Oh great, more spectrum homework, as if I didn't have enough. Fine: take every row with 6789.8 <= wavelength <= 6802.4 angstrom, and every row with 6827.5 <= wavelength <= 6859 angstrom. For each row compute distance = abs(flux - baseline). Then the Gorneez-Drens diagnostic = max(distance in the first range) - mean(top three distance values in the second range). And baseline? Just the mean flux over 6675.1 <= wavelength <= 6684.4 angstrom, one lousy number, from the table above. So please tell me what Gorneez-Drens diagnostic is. -0.17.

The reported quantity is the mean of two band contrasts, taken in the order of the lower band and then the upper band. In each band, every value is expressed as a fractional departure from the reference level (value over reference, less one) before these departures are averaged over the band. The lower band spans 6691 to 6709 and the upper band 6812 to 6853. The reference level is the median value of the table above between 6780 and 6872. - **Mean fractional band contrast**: -0.014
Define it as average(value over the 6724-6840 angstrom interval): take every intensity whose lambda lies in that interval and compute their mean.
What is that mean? 17.8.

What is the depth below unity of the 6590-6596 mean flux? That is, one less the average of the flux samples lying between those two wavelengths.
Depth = -17.1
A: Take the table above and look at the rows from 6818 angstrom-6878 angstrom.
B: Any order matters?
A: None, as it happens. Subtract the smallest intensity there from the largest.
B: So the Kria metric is 1.5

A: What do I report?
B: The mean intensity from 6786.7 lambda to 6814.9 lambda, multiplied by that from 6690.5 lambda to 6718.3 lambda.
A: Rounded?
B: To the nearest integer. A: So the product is 316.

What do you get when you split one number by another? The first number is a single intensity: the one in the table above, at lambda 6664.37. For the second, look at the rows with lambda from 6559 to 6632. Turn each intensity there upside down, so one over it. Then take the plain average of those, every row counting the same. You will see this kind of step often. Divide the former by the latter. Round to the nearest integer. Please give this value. 300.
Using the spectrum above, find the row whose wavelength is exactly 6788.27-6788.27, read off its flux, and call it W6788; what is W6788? 18.22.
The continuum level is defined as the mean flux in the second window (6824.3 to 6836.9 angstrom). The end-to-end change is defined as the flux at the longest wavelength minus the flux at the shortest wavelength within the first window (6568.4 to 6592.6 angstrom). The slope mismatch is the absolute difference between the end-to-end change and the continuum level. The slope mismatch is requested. 17.7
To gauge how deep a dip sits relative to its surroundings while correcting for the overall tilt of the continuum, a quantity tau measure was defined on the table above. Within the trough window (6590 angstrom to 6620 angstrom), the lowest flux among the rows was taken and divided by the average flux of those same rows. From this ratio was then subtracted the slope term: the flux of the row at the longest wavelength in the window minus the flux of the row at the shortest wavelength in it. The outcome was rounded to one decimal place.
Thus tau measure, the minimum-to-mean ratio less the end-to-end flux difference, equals 1.7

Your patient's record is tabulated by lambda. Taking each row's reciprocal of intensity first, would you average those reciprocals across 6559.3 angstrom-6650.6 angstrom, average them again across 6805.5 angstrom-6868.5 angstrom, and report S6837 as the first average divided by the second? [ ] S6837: 1.02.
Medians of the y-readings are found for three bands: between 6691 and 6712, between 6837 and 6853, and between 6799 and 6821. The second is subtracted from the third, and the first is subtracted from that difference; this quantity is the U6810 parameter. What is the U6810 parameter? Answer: -18.8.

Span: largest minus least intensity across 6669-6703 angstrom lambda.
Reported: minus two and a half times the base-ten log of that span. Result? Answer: -0.69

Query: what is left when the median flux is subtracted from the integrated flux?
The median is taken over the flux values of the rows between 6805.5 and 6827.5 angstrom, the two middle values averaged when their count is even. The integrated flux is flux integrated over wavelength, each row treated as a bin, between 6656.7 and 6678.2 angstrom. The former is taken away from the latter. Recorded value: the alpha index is 355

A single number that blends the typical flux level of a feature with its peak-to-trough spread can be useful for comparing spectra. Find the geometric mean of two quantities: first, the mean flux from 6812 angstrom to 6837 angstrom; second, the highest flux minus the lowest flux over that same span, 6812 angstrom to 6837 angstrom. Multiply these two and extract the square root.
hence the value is 5.6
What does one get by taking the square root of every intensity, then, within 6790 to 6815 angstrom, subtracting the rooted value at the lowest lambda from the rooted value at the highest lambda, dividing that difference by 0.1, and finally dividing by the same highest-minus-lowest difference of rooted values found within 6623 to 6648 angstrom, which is -18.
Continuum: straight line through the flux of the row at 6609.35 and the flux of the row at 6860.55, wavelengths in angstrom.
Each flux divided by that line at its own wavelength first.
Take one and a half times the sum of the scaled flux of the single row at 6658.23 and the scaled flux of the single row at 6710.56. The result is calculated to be 3.14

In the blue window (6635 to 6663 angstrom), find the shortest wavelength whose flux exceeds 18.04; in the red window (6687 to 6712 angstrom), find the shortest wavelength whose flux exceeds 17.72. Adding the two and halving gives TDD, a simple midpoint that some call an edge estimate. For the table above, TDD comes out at 6672.1 angstrom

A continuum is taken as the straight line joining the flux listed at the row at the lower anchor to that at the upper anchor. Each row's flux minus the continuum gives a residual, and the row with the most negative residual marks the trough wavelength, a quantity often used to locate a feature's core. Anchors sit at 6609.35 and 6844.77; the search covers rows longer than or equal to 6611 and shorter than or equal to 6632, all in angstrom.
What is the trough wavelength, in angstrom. 6624.59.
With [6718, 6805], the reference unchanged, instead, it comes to 6766.42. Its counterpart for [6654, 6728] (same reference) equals 6670.51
